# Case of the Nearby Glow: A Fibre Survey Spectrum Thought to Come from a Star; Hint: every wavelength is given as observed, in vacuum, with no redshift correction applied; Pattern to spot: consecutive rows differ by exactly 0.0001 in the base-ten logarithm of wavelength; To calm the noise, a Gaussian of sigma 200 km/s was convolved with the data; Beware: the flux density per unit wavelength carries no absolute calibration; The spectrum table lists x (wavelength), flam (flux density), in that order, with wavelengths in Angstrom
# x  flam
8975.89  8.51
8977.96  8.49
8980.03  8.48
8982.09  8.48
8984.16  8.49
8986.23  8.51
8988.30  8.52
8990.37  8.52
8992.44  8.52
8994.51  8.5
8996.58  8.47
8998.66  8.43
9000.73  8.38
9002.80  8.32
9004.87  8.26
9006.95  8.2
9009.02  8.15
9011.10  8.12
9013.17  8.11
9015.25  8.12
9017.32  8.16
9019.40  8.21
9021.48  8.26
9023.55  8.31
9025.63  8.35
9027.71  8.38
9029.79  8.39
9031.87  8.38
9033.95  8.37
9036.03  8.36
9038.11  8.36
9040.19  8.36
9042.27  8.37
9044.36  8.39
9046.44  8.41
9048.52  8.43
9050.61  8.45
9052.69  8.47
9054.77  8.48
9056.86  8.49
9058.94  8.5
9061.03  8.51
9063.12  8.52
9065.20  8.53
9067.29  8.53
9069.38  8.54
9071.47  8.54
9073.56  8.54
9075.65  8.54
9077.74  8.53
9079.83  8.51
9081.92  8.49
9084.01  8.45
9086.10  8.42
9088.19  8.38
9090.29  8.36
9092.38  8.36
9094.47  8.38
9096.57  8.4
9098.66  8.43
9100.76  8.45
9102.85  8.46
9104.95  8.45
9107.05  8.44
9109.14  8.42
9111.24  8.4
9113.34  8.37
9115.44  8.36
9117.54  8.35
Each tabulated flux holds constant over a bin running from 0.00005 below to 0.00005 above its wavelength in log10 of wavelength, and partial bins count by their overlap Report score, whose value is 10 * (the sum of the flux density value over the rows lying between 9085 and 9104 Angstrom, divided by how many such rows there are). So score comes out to 84.0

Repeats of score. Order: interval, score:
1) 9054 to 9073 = 85.2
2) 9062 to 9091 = 84.9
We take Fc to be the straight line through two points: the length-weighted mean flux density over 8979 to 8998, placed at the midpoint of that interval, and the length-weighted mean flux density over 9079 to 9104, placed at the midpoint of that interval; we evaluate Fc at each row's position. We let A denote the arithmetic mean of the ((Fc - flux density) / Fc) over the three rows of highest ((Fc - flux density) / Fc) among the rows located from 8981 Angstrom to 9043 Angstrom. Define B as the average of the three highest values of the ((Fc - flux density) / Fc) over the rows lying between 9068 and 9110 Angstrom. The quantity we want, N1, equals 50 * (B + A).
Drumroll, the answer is 2.5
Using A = 0.043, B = 0.007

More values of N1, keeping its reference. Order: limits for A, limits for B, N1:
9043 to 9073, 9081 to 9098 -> 0.6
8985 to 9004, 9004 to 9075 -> 2.8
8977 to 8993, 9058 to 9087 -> 0.0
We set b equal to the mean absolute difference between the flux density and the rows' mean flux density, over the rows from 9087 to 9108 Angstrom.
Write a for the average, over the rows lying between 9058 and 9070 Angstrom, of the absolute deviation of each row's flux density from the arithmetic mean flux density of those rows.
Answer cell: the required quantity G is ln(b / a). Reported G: 1.1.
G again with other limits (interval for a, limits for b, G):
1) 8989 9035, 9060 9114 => -0.7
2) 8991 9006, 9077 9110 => -0.7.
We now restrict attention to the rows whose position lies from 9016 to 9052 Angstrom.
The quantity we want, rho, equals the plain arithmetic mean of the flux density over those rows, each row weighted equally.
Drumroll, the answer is 8.35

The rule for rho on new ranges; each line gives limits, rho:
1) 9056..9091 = 8.49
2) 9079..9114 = 8.42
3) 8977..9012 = 8.40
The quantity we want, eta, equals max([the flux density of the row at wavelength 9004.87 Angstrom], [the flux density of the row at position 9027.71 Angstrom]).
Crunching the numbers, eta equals 8.38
